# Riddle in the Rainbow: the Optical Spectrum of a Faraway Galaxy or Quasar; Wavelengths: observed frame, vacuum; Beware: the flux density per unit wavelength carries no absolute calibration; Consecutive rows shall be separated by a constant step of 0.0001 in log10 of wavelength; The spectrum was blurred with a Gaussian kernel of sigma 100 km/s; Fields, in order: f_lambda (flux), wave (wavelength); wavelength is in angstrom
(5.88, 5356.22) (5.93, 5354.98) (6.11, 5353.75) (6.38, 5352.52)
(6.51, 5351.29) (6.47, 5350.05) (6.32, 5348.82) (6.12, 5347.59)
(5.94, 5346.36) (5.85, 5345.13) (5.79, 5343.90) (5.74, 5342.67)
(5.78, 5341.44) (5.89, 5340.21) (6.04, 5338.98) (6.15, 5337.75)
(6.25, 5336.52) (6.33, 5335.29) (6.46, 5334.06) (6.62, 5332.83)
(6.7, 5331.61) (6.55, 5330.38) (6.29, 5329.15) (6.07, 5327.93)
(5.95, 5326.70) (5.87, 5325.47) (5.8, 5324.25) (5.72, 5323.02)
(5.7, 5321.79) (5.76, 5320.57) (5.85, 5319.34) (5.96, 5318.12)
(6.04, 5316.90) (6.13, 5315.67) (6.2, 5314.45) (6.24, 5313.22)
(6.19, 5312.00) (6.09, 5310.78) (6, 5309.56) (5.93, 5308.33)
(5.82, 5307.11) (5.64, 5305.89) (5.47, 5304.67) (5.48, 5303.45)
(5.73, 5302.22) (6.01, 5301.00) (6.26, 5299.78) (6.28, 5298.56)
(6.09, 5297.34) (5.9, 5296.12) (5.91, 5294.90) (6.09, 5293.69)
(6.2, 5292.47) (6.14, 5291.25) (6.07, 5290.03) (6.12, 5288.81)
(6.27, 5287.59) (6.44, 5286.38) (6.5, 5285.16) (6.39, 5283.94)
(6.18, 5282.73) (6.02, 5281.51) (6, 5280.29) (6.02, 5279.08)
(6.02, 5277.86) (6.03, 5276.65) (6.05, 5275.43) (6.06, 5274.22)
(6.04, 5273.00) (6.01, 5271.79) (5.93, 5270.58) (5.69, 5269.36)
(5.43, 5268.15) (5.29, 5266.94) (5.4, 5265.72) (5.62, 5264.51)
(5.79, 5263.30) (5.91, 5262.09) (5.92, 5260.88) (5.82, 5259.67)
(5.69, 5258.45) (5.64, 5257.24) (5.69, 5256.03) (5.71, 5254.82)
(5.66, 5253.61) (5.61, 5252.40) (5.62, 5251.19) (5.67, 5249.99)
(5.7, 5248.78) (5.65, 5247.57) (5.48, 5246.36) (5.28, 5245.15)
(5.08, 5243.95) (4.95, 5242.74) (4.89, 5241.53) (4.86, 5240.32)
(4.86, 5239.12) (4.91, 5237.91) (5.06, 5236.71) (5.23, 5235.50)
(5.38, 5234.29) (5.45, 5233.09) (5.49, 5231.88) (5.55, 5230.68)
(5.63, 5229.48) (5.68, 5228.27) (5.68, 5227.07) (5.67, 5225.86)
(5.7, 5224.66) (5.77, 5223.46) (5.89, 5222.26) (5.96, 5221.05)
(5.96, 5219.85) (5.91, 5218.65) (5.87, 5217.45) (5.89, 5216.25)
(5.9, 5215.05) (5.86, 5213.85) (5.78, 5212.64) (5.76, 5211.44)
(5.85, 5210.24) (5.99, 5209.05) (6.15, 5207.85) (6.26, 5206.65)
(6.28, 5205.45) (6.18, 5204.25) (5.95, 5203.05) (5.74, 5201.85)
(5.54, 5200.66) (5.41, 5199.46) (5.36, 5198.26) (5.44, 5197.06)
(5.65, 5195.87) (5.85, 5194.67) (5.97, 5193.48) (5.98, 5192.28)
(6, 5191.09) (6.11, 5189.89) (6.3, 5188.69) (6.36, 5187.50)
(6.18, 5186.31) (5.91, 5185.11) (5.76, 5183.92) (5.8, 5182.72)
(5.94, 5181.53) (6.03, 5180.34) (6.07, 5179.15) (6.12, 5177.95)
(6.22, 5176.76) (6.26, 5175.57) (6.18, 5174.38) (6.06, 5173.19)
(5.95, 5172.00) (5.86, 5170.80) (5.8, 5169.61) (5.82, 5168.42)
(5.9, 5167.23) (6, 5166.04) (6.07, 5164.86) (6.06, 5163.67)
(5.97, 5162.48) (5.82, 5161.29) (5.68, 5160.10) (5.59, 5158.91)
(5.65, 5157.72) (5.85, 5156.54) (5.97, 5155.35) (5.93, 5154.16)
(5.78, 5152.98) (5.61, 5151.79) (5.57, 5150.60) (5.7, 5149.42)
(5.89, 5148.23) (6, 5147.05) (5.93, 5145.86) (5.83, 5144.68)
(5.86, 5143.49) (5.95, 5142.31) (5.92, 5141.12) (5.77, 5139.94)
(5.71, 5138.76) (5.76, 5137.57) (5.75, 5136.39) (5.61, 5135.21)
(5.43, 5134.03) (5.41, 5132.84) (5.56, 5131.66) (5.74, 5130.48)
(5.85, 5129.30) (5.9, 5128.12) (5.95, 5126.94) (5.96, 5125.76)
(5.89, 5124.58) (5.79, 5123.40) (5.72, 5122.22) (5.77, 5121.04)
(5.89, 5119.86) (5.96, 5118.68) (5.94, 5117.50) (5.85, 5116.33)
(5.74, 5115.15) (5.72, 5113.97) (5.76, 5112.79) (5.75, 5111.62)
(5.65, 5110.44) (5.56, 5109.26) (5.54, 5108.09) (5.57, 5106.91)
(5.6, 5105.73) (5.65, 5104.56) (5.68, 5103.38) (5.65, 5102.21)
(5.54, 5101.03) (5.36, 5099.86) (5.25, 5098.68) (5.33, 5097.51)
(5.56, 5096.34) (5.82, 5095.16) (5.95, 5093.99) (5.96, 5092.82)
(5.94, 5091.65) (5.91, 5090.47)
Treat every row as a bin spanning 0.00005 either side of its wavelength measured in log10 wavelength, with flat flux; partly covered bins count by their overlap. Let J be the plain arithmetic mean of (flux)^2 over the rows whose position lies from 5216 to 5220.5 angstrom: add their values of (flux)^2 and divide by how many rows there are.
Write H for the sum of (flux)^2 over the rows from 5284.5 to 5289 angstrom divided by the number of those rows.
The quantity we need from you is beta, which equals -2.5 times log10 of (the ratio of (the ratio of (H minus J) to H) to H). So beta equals 6.2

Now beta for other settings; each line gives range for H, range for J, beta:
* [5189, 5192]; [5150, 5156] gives 6.5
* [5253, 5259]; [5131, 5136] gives 6.8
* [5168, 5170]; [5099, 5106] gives 6.6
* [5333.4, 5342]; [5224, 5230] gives 6.0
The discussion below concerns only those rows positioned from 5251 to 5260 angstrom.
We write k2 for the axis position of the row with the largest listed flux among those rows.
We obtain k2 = 5259.67 angstrom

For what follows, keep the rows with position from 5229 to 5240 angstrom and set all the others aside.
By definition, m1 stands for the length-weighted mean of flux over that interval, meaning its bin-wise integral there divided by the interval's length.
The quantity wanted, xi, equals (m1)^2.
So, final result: 27.8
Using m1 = 5.27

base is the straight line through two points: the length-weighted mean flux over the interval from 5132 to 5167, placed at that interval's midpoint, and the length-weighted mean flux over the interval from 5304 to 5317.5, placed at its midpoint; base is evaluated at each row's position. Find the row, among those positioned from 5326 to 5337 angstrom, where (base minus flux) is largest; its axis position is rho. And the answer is 5326.70 angstrom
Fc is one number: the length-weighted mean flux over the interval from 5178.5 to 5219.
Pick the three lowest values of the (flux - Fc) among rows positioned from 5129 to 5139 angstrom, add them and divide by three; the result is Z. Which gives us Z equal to -0.45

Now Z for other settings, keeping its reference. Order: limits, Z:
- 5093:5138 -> -0.60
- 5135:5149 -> -0.22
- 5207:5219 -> -0.12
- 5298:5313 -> -0.38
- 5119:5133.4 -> -0.35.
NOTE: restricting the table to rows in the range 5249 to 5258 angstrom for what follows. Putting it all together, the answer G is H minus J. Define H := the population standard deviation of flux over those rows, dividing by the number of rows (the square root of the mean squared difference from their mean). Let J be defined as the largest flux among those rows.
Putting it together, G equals -5.68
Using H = 0.03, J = 5.71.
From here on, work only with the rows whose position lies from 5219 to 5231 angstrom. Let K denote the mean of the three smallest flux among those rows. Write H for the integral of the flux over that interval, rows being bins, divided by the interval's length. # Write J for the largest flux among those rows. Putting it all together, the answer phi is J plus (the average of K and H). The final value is 11.6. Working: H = 5.76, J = 5.96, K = 5.62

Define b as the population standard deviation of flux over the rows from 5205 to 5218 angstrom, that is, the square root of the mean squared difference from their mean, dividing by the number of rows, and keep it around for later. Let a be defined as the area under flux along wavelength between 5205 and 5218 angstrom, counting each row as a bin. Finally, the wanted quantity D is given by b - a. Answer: -77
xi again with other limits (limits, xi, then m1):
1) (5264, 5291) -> 35.8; 5.98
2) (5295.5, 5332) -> 35.8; 5.99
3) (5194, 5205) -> 32.4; 5.69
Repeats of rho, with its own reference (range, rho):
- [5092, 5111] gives 5098.68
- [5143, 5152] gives 5150.60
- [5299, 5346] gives 5304.67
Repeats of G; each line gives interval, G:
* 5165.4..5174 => -5.97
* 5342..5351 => -6.21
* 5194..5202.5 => -5.68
